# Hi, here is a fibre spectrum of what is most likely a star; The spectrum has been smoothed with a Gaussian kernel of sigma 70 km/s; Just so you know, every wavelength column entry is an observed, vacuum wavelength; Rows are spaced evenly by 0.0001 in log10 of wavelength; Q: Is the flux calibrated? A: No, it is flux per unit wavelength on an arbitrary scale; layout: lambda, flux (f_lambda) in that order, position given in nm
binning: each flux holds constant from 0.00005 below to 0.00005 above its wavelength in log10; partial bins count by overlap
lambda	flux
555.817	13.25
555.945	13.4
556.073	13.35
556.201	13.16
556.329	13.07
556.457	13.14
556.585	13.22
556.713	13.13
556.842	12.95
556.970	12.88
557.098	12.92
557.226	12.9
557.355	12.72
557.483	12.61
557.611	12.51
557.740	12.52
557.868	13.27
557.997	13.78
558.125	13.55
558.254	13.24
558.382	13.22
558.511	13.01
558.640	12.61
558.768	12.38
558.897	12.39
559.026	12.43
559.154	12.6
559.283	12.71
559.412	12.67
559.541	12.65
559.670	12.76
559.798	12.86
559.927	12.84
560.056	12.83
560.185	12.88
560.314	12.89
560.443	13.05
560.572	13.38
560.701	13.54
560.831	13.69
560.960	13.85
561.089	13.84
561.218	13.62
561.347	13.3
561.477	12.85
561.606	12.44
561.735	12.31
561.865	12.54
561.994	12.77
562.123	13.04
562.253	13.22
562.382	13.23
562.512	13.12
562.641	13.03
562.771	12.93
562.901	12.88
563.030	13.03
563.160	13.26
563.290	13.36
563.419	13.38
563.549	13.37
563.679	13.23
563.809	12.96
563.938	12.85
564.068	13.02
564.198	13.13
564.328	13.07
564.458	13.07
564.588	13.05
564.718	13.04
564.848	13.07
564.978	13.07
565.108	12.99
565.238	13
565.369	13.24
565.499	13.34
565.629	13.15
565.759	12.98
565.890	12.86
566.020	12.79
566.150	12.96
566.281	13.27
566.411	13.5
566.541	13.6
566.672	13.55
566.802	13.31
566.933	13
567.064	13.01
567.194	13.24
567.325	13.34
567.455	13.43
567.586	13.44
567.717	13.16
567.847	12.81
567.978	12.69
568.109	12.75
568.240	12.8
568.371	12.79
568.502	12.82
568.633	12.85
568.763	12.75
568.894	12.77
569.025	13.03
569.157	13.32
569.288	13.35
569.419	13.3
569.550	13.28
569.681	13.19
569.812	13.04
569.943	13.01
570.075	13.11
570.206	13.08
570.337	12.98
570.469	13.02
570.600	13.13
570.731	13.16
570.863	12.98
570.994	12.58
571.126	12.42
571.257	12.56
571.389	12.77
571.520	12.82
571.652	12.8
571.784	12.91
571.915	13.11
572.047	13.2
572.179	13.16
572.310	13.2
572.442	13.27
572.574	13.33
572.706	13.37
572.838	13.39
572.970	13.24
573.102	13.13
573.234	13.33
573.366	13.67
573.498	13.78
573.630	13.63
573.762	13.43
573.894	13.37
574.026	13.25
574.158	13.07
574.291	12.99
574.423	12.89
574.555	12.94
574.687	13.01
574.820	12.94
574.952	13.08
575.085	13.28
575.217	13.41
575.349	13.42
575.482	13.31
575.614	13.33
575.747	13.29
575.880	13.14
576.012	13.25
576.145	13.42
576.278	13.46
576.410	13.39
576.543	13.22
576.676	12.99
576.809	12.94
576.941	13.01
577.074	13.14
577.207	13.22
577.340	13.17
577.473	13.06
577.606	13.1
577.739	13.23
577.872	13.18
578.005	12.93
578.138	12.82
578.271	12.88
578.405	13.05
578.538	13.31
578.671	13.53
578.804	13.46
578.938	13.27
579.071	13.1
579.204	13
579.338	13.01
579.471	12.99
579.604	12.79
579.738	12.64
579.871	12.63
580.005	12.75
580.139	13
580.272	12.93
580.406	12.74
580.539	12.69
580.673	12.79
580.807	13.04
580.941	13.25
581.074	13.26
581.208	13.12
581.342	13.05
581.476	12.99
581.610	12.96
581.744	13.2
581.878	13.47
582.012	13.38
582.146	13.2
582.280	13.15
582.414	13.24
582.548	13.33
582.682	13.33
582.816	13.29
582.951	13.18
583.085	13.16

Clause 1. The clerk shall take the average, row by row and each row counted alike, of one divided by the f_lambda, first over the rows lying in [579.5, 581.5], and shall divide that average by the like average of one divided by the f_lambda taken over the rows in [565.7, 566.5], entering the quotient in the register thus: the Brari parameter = 1.01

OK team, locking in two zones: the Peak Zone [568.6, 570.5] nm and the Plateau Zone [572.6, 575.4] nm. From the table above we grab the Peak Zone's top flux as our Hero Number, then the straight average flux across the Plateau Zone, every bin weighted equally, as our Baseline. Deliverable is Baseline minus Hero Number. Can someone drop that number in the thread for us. -0.1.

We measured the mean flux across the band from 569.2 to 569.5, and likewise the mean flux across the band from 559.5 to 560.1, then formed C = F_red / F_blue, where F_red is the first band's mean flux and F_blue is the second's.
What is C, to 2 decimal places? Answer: 1.04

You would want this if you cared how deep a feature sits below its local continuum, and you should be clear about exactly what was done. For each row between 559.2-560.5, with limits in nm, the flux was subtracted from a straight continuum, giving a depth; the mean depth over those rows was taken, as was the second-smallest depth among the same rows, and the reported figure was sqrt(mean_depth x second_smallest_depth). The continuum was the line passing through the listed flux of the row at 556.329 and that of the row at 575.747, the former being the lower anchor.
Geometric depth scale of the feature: 0.26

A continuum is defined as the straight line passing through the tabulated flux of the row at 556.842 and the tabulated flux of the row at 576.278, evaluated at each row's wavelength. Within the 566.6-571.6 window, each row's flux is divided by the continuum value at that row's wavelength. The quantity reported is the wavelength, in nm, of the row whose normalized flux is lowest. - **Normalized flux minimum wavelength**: 571.126 nm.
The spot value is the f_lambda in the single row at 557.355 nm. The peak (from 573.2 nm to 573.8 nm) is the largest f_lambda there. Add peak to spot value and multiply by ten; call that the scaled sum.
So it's 265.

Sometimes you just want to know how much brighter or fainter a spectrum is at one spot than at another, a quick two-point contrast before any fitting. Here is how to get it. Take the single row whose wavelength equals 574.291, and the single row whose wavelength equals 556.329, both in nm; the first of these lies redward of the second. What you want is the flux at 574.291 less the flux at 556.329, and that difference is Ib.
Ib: -0.08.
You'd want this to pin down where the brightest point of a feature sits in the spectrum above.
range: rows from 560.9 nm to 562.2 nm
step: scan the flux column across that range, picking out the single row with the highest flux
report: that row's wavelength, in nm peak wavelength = 560.960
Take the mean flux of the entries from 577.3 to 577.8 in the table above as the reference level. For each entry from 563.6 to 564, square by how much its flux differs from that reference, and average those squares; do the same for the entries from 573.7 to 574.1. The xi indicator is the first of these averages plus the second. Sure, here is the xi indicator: 0.09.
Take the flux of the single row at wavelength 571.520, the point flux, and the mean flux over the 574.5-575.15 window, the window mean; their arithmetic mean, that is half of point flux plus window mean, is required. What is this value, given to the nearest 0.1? 12.9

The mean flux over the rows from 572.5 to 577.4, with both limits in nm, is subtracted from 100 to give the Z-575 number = 86.75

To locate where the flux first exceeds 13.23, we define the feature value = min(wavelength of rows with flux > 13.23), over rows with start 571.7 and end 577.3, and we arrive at 572.442 nm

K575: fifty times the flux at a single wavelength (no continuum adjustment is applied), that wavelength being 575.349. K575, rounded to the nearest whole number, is 671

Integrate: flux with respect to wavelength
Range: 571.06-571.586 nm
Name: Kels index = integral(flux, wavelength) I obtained 6.65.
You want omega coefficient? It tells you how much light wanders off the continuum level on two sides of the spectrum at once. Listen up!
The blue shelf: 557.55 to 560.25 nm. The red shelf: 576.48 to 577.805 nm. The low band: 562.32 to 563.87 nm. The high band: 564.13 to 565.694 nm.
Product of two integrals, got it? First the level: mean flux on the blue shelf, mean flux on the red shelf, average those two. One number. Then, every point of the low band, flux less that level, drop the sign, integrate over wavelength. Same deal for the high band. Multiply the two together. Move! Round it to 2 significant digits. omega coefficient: 0.061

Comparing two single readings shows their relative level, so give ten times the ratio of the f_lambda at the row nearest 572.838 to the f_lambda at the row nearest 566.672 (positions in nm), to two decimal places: 9.88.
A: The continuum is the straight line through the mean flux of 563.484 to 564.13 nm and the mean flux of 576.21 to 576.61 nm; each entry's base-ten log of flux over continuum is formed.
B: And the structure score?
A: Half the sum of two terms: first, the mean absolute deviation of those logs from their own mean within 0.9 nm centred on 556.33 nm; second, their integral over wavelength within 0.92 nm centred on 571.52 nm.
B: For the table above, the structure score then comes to -0.006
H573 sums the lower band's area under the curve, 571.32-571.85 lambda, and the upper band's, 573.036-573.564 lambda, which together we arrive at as 13.9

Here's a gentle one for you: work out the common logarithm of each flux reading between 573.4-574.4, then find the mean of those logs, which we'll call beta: 1.126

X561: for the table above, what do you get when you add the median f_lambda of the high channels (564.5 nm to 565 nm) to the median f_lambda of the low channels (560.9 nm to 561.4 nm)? 26.8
